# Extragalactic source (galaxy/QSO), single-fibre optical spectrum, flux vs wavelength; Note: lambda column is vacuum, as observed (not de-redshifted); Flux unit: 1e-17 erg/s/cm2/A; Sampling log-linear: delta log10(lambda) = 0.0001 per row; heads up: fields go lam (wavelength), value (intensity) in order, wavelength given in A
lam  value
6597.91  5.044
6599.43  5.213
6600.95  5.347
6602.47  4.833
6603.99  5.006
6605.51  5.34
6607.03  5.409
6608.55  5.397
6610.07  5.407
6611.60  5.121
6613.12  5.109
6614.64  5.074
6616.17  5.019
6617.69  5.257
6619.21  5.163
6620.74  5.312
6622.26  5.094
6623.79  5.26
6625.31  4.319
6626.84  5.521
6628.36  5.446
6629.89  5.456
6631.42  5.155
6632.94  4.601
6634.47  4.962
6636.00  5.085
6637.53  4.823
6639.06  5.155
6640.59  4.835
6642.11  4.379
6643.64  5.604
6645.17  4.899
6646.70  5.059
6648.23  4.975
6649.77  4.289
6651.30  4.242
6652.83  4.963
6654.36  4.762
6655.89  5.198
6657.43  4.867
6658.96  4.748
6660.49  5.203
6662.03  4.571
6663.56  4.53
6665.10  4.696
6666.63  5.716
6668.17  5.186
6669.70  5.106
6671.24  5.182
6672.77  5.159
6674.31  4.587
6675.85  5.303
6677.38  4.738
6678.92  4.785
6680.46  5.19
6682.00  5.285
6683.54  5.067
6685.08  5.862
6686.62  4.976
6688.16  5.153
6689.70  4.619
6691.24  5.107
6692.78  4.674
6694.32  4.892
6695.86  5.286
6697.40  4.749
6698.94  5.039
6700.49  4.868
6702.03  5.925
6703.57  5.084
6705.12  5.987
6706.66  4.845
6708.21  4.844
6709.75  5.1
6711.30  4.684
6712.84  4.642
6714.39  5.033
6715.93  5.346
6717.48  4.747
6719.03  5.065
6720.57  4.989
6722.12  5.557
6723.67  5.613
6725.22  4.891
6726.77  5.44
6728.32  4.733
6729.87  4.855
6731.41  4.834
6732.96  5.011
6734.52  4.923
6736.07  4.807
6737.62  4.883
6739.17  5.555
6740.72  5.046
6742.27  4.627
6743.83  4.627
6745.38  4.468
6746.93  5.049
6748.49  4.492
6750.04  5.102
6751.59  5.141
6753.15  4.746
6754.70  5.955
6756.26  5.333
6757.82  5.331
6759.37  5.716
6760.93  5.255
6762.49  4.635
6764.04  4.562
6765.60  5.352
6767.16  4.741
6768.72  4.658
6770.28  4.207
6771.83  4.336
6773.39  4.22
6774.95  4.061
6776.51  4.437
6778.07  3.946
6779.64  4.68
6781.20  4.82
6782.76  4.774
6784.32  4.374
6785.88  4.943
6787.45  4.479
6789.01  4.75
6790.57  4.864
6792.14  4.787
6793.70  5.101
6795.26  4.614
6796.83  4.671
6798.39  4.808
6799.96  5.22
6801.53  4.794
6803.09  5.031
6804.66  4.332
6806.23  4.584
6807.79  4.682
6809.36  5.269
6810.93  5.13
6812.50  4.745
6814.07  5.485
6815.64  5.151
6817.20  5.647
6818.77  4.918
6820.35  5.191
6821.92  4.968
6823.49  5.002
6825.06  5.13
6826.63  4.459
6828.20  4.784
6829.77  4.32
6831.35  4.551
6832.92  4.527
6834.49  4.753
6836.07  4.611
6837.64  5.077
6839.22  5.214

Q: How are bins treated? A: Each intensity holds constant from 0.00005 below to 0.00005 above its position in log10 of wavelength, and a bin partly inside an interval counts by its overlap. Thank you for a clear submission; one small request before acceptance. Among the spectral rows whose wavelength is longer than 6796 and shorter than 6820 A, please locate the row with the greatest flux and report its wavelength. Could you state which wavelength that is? 6817.20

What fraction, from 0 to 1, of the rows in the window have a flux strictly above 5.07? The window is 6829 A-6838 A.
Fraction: 0.17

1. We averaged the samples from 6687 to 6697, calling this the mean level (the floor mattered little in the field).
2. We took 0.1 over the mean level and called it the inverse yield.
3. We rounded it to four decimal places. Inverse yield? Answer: 0.0202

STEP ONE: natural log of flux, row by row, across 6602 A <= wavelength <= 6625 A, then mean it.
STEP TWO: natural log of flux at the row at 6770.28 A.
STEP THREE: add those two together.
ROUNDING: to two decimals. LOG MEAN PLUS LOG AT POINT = 3.08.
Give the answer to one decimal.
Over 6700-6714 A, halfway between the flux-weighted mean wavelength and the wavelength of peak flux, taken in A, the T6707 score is 6705.8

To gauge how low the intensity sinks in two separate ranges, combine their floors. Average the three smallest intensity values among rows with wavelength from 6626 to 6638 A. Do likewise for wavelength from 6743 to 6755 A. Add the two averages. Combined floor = 9.32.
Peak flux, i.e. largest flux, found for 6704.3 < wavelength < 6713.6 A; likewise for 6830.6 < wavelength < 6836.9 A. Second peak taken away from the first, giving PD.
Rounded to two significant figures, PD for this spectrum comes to 1.2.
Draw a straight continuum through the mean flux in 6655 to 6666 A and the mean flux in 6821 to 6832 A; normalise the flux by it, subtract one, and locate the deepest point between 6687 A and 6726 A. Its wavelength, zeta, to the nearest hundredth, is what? 6689.70 A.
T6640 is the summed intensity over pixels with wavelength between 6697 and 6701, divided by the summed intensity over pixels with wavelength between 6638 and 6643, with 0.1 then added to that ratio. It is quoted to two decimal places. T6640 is 1.12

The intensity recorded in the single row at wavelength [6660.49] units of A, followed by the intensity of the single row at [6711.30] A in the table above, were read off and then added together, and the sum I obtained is 9.9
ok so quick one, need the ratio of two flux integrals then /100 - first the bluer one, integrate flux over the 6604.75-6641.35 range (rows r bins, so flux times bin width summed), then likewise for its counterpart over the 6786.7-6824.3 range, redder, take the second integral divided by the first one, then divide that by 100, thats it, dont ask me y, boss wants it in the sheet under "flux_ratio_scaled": 0.0099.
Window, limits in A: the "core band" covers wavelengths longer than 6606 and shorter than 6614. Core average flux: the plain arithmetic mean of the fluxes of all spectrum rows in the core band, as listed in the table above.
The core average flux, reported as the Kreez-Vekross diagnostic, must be 5.29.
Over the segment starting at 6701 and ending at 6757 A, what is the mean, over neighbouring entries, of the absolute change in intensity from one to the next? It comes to 0.408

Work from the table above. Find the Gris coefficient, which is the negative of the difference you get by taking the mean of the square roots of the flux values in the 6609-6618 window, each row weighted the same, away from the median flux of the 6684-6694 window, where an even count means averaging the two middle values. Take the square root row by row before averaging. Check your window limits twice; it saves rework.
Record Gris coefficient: -2.77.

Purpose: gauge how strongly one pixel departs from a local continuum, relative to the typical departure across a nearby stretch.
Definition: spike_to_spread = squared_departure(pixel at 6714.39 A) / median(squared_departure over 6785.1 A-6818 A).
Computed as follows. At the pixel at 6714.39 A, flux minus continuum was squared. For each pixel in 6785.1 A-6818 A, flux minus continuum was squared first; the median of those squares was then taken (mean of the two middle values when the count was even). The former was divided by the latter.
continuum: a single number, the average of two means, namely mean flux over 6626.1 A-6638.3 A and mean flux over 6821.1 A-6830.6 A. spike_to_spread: 0.14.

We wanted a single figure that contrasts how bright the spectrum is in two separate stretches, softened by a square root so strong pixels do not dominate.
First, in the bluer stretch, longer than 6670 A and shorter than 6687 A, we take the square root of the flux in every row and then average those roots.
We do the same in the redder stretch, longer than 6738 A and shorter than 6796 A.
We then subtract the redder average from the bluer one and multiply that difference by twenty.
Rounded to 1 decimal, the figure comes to 1.4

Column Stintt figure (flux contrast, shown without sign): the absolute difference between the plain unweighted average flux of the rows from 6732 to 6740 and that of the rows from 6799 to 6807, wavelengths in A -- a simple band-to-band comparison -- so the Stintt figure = 0.24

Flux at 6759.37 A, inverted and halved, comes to 0.087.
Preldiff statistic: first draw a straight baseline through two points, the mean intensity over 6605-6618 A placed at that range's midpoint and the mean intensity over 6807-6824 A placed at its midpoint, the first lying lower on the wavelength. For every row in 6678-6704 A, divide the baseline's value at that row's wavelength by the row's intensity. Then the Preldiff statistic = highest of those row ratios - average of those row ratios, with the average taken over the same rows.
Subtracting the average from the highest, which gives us 0.10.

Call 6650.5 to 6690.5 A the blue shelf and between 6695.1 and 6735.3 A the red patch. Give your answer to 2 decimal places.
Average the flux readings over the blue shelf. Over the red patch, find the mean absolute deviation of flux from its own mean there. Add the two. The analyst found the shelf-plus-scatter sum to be 5.27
